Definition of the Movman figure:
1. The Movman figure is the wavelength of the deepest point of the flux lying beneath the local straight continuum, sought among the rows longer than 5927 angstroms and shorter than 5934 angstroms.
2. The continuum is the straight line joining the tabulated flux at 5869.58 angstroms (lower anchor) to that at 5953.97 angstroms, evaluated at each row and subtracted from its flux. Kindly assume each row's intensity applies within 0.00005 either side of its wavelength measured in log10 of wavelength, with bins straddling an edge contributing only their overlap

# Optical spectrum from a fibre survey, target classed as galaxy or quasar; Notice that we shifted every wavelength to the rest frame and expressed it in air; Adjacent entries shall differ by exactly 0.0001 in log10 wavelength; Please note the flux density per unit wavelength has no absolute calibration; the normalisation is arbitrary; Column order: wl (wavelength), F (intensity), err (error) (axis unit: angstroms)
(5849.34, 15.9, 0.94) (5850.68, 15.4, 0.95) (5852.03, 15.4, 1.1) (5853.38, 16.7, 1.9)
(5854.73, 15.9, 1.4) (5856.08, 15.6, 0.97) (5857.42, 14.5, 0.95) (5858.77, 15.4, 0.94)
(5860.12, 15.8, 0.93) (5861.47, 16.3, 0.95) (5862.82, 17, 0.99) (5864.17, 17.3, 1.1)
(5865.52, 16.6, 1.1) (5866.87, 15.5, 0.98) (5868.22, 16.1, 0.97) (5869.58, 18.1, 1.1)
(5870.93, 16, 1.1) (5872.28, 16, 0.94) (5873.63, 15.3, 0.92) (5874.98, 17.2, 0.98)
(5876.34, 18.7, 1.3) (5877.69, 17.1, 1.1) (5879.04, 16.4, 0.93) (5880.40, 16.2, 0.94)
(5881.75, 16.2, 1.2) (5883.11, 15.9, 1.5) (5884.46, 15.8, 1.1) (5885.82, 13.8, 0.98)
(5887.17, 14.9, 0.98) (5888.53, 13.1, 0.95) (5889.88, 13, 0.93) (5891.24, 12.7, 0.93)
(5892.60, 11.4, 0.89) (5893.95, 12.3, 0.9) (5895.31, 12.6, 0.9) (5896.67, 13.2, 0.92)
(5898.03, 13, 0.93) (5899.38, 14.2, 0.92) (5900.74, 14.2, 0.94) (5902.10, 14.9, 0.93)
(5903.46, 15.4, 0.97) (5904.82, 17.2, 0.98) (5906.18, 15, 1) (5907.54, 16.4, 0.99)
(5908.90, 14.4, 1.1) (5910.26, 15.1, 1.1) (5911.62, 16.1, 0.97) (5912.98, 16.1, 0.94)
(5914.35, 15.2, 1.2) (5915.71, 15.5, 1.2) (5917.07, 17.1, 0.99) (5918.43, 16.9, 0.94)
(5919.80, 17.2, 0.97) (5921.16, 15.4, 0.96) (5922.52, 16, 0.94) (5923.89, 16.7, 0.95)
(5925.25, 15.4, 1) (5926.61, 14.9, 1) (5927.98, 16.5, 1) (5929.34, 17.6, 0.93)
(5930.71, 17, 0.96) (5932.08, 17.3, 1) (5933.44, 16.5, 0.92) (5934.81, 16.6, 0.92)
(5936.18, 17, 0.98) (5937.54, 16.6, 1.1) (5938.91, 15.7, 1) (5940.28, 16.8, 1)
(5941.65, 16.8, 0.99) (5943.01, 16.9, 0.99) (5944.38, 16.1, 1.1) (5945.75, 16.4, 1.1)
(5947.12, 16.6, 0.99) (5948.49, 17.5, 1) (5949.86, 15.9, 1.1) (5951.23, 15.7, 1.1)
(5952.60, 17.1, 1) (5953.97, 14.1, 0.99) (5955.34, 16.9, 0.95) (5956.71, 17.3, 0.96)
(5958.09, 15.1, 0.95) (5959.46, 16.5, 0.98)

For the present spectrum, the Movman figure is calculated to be 5927.98 angstroms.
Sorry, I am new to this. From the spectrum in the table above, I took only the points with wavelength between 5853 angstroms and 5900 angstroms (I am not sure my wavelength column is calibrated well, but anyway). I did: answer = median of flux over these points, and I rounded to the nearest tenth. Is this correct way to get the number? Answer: 15.8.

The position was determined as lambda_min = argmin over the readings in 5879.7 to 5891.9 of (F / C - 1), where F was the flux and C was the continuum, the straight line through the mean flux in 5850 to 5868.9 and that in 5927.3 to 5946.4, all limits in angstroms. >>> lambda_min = 5891.24 angstroms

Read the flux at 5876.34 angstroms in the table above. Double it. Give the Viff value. 37.4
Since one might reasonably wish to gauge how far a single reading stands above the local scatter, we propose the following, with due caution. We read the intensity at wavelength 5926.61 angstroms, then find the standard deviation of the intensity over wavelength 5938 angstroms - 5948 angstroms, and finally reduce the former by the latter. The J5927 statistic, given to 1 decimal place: 14.5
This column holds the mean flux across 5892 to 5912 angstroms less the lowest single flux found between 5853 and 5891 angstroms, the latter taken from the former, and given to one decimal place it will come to 1.4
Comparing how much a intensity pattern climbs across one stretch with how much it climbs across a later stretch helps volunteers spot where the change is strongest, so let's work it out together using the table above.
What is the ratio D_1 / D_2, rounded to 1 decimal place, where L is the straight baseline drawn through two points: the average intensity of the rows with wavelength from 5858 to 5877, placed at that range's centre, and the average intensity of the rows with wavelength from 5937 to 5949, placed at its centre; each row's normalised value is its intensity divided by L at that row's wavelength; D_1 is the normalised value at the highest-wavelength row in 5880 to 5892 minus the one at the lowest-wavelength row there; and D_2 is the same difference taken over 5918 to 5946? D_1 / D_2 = 6.7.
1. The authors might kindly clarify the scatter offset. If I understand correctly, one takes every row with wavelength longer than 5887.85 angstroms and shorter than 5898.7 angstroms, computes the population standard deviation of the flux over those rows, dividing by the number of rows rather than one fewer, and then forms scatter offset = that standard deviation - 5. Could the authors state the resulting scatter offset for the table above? -4.45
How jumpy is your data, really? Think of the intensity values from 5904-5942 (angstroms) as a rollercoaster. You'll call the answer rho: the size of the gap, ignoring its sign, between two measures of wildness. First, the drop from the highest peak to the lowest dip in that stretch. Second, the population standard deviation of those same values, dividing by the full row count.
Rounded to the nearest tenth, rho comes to 2.4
